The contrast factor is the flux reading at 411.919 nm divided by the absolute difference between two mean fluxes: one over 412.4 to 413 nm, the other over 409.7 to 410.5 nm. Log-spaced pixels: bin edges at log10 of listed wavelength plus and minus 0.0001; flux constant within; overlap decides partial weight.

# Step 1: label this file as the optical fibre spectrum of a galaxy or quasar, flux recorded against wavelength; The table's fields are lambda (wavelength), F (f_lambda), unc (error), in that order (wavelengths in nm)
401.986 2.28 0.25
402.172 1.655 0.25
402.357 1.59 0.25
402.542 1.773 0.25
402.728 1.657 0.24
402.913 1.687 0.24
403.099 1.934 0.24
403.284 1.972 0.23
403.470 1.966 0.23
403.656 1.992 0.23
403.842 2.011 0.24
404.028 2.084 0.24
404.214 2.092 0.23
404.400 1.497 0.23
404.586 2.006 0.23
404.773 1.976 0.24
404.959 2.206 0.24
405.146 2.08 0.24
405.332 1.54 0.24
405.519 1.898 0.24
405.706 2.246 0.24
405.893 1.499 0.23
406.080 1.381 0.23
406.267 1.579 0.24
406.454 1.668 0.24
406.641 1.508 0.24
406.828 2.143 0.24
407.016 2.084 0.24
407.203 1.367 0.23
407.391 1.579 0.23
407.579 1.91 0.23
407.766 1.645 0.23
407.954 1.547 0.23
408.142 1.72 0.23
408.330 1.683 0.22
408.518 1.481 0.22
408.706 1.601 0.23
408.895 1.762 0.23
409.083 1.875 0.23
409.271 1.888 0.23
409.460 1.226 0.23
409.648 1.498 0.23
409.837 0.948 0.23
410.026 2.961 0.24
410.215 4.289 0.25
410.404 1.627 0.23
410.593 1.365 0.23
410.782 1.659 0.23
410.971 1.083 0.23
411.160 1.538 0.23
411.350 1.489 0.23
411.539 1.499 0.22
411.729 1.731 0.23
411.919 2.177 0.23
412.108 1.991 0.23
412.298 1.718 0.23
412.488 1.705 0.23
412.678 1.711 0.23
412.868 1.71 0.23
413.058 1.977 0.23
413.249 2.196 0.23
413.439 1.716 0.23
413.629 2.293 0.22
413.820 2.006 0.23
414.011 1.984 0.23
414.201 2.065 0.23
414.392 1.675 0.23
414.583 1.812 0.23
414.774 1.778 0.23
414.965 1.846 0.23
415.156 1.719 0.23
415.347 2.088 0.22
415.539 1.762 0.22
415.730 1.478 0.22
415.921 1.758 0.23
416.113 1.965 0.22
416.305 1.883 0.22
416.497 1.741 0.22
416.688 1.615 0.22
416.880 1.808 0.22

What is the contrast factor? 3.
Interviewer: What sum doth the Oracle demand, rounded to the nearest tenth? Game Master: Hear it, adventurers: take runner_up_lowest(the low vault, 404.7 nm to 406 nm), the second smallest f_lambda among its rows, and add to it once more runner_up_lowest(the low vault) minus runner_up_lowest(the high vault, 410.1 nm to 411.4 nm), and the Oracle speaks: 1.7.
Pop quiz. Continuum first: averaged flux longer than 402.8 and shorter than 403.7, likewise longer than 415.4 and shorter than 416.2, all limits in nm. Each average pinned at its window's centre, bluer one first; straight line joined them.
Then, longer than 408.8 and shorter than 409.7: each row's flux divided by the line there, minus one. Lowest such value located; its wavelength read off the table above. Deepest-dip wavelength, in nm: 409.460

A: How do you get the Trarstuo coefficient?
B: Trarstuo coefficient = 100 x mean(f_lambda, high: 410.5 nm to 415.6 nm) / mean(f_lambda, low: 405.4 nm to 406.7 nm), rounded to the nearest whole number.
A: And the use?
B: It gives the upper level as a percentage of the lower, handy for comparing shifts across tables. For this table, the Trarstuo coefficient 106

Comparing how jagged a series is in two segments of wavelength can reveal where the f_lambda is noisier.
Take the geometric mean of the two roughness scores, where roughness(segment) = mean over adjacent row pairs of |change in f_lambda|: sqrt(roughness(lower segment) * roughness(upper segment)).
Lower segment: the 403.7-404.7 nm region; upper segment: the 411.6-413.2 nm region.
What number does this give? 0.22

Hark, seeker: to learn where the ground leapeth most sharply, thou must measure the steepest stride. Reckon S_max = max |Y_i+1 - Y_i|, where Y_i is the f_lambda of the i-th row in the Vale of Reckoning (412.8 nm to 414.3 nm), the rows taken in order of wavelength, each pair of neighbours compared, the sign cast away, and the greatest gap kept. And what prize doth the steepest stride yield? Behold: 0.58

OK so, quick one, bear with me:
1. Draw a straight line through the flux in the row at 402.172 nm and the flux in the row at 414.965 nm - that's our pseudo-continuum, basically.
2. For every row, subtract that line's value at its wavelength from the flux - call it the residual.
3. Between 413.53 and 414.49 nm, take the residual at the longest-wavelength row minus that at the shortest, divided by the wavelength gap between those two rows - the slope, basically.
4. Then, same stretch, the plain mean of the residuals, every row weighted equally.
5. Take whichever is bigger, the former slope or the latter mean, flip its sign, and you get -0.17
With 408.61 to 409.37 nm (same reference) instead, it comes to -0.49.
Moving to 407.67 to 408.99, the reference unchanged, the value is -0.09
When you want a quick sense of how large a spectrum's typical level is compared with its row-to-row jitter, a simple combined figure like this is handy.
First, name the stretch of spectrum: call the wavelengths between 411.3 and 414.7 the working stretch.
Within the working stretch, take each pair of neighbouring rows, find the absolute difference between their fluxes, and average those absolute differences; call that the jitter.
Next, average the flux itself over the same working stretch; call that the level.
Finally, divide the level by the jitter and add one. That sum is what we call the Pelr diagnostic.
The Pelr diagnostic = 10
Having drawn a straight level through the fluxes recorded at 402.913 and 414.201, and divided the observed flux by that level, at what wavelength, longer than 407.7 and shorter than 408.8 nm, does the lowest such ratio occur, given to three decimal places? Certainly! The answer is 408.518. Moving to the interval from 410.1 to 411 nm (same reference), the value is 410.971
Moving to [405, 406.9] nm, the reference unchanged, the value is 406.080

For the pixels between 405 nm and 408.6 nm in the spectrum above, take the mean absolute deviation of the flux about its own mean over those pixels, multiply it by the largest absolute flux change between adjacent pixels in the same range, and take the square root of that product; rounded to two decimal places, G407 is 0.40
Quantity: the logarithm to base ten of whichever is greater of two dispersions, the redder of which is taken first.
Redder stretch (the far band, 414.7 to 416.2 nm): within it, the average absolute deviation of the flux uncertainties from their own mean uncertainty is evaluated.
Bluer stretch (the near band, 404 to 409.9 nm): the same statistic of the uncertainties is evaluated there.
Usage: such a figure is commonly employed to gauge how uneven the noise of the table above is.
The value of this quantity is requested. -2.29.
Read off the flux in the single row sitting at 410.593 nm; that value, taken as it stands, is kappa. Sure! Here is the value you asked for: 1.365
